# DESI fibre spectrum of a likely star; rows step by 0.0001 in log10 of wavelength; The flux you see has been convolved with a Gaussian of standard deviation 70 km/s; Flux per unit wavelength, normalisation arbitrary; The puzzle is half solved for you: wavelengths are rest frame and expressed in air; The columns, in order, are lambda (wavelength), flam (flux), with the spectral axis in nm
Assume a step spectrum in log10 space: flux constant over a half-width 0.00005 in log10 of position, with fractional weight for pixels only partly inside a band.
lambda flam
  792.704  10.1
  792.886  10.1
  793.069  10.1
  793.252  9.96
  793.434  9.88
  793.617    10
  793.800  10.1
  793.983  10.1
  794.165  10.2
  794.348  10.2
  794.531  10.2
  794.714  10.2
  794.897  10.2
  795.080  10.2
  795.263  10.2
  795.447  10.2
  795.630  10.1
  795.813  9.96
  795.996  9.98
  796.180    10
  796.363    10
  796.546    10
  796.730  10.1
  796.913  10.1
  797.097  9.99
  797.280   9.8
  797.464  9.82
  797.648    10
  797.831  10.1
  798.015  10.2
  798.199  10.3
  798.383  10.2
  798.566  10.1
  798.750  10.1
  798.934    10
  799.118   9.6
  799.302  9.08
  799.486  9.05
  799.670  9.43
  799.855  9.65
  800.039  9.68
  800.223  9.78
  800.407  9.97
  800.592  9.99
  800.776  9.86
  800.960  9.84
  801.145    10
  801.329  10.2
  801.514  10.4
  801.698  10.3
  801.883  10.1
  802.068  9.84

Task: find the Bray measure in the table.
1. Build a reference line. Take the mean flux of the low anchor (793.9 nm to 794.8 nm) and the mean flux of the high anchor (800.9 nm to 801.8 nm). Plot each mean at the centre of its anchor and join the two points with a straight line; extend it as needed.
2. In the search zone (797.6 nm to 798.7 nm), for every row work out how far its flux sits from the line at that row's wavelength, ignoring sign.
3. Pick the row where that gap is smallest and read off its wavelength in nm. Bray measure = 798.015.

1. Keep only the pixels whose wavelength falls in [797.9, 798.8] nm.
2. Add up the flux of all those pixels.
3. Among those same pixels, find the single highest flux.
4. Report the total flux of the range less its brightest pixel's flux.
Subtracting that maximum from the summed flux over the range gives 41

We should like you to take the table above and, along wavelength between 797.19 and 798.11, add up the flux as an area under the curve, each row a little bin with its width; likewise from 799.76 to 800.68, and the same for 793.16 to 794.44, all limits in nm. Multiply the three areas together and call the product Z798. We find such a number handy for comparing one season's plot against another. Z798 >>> 1067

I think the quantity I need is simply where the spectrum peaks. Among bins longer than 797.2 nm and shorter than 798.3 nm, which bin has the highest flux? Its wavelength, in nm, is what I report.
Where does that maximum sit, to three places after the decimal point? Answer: 798.199 nm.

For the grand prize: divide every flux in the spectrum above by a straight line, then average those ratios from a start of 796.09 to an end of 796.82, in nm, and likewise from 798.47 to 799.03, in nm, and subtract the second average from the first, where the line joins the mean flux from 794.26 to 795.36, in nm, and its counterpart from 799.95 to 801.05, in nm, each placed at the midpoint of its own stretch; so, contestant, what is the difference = -0.018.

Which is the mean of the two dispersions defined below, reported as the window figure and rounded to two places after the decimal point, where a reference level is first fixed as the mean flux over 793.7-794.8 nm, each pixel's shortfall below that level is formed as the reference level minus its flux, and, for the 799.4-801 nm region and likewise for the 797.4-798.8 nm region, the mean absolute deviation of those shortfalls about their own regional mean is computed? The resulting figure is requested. 0.16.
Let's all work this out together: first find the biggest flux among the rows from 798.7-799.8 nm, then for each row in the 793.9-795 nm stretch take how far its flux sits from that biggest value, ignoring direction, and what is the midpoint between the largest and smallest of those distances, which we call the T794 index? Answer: 0.05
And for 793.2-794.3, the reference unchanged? 0.11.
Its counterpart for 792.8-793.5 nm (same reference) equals 0.11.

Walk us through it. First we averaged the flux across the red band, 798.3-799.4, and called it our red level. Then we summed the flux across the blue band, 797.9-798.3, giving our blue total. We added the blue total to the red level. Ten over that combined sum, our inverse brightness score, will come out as 0.330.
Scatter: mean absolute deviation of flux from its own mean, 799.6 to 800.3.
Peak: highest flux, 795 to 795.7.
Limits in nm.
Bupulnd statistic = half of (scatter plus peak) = 5.15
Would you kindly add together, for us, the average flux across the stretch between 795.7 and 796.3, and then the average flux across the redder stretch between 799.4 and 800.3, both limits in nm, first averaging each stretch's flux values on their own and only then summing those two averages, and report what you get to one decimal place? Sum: 19.5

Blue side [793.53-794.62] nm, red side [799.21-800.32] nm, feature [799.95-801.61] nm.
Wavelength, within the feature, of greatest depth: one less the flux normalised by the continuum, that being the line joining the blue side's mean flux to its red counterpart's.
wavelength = 800.039 nm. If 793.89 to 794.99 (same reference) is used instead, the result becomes 793.983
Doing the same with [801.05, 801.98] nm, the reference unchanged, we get 801.145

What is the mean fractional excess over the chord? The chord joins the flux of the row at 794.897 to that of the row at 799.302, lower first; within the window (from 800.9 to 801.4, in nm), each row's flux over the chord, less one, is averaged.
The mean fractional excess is 0.16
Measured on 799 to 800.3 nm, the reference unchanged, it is 0.05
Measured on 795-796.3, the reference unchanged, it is 0.01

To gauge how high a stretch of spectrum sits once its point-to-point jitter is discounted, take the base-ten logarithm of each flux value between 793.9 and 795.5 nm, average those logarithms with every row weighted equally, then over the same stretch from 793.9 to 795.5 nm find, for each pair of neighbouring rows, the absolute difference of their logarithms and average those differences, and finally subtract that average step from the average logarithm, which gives 1.01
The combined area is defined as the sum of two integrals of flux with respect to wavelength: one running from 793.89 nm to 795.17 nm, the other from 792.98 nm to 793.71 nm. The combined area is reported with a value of 20.3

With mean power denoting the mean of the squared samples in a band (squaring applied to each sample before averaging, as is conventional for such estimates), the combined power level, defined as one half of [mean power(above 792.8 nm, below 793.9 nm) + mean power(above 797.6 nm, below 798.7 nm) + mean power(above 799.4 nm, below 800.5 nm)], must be 148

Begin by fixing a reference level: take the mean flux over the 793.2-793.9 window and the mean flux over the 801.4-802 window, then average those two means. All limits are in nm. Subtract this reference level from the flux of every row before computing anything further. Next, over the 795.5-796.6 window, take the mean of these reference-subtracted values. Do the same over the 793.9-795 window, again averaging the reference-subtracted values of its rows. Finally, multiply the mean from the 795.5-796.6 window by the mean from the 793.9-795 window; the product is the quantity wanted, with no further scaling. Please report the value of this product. -0.007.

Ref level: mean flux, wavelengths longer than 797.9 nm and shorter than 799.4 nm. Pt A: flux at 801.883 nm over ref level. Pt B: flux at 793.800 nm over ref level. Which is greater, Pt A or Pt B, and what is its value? 1.02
